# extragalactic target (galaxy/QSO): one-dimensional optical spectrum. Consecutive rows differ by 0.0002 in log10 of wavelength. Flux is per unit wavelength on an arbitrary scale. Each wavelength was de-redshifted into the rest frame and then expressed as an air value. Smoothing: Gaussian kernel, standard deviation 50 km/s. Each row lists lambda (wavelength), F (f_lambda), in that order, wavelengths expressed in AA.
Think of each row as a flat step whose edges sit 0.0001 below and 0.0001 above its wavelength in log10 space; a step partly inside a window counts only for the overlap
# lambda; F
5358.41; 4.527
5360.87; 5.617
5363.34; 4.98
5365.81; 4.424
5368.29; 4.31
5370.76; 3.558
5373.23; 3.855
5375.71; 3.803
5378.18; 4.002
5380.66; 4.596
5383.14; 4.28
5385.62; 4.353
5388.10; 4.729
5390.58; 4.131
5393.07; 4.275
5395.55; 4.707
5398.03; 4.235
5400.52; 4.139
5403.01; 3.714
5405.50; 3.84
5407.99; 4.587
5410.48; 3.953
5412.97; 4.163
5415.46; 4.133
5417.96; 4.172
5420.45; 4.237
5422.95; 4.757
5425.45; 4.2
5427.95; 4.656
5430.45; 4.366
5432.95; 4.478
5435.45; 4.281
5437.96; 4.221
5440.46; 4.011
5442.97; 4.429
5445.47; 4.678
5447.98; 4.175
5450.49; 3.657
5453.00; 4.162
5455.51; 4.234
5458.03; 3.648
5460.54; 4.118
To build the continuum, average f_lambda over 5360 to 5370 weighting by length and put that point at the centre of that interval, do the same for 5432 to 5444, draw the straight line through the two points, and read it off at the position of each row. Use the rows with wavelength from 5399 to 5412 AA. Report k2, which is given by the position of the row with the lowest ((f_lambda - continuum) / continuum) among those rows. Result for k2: 5403.01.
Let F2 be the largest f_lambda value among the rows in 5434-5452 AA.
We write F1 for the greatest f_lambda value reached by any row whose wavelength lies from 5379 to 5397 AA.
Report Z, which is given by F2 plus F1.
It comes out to 9.41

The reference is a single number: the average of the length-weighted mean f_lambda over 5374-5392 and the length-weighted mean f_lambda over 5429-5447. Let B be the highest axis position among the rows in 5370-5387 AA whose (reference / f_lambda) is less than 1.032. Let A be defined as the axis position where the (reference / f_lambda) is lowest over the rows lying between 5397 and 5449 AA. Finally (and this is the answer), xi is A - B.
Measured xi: 37.3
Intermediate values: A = 5422.95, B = 5385.62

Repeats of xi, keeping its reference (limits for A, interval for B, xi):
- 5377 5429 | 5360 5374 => 54.7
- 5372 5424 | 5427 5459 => -32.6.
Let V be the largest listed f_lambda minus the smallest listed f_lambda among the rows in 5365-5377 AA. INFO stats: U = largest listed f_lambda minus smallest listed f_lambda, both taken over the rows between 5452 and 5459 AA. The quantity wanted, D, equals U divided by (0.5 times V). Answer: 1.35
